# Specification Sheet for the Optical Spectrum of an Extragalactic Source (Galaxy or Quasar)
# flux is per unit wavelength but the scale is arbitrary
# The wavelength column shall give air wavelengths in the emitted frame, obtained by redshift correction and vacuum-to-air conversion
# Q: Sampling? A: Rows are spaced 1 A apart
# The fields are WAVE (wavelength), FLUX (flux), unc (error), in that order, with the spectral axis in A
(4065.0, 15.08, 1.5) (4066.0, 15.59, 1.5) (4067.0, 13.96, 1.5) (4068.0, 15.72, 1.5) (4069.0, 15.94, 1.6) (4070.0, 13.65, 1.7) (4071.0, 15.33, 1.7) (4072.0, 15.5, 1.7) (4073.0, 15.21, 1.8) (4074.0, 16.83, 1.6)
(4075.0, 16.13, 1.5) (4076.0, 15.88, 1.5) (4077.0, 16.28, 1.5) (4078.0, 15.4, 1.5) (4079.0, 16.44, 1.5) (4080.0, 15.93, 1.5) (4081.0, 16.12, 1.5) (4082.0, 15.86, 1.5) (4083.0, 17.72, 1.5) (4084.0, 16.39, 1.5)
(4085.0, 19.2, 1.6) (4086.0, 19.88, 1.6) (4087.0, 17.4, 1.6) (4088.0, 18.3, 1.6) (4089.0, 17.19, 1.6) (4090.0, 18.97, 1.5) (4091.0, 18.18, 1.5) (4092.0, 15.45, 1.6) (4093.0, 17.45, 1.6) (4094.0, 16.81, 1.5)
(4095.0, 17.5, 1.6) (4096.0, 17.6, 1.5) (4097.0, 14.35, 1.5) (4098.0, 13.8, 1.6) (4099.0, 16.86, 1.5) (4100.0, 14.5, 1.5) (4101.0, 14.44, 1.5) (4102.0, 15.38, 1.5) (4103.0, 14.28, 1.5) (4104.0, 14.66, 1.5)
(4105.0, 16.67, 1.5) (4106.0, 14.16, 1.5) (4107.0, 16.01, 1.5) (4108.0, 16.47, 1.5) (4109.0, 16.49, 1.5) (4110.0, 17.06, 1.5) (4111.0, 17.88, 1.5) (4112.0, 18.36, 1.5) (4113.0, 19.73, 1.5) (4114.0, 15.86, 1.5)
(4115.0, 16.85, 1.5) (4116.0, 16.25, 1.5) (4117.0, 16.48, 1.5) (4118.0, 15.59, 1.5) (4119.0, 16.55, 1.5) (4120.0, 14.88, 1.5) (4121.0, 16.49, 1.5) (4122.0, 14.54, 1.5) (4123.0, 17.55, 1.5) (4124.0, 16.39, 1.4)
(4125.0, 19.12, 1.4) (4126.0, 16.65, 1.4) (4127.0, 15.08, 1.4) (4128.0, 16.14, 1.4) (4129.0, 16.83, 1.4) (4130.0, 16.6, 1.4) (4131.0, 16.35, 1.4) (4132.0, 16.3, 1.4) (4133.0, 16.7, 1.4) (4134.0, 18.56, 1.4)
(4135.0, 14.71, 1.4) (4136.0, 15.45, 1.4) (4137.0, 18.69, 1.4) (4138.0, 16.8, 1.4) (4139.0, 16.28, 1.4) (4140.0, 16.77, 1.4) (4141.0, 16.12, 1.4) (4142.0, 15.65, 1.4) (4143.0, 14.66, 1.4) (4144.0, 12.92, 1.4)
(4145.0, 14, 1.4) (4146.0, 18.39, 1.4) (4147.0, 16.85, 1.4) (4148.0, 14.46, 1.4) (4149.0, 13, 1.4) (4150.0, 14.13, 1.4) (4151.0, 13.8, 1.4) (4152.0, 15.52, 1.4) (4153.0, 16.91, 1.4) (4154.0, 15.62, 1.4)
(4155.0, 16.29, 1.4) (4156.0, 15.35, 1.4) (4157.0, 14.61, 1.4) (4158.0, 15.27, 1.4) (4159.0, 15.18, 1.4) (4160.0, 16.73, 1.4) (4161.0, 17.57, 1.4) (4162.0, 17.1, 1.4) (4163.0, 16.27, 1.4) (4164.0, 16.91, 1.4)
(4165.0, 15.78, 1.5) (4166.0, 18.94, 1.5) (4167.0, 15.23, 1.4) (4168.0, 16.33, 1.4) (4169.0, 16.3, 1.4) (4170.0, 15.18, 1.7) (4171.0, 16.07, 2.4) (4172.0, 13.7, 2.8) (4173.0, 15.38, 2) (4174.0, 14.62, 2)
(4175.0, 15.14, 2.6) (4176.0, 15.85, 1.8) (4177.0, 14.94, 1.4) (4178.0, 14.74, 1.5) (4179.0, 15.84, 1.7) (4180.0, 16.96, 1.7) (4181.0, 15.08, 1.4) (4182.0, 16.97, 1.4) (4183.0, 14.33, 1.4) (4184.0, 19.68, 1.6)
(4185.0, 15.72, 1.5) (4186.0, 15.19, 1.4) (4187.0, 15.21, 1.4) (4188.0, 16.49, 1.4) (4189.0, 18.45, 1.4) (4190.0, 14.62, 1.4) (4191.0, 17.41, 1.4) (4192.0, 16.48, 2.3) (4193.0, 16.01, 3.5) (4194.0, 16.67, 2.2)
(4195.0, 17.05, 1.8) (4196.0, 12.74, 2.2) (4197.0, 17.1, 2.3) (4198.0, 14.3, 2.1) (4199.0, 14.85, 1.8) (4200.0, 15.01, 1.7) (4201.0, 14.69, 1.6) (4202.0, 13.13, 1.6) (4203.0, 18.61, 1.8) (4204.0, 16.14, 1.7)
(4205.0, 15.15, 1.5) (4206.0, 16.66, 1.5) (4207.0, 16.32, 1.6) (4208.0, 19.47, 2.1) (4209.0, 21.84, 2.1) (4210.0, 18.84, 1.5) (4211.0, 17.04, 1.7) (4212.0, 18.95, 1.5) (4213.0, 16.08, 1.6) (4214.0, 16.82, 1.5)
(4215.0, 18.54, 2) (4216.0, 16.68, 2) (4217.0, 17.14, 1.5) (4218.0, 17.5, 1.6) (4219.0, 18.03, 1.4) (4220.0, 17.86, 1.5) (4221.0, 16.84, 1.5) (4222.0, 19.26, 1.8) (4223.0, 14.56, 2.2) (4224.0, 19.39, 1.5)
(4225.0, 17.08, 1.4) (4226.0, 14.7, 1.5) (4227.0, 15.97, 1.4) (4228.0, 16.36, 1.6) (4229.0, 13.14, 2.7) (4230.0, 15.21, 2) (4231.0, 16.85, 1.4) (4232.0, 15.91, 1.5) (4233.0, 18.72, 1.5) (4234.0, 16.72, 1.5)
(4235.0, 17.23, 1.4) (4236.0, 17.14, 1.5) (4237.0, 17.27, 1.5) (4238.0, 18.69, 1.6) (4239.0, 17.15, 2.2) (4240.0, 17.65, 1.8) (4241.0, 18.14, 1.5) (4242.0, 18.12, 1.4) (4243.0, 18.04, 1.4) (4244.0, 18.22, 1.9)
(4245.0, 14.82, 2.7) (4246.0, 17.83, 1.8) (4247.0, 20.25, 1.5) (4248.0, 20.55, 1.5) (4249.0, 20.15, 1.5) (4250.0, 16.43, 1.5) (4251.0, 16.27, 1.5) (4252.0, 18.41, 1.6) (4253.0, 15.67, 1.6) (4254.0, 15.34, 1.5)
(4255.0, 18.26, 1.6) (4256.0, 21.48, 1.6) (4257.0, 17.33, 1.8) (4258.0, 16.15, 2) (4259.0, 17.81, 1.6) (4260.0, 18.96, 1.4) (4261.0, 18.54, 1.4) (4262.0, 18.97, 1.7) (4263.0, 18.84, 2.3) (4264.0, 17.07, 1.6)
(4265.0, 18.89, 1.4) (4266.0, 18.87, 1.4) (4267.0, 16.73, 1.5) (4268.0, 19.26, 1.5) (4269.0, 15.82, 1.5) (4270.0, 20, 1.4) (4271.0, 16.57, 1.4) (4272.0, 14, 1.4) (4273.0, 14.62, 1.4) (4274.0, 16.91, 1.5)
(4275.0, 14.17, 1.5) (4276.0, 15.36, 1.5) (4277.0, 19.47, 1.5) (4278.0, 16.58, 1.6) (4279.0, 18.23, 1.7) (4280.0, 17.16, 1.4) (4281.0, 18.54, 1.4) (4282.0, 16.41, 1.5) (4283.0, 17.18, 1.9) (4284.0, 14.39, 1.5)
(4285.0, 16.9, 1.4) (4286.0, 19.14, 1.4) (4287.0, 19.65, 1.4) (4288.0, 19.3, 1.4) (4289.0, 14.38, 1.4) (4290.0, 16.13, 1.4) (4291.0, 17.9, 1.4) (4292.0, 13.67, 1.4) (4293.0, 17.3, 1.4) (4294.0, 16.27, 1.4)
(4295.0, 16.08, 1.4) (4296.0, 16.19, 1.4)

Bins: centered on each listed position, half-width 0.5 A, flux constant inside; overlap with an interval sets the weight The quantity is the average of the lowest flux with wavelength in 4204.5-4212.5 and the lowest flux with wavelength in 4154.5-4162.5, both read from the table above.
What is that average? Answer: 14.9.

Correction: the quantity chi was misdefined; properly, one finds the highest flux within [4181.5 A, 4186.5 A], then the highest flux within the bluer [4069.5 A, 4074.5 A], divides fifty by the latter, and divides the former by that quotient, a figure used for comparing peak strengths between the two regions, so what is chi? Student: 6.6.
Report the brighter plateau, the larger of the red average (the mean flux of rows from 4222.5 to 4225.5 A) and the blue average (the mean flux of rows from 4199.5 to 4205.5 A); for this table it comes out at 17.0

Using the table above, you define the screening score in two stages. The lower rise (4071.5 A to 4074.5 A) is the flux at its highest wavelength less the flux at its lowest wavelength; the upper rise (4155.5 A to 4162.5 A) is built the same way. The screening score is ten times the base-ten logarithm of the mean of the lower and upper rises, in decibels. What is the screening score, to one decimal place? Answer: 1.9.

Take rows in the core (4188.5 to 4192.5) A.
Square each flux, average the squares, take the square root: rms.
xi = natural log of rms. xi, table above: 2.82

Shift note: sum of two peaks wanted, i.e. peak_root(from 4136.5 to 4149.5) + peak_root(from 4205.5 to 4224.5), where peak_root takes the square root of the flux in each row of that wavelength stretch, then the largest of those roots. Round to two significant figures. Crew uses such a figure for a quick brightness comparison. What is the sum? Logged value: 9.0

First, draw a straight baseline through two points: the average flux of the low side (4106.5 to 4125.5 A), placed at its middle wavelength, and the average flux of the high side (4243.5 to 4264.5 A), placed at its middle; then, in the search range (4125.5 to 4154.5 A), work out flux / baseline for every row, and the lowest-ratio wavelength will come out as 4144.0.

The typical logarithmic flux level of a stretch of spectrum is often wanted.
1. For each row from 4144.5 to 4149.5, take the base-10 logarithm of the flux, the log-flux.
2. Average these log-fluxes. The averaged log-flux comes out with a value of 1.18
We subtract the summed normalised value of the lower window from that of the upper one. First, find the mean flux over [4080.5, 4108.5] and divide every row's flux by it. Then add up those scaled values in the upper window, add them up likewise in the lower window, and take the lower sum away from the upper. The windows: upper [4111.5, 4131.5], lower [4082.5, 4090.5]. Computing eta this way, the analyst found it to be 11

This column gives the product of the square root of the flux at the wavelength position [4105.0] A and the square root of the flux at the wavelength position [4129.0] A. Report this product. 16.7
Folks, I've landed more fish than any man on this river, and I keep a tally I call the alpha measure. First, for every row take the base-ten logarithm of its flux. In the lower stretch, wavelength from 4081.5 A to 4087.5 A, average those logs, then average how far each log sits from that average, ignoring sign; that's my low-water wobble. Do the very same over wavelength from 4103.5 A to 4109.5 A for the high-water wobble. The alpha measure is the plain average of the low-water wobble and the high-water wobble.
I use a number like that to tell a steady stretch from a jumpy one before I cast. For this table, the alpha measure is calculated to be 0.0271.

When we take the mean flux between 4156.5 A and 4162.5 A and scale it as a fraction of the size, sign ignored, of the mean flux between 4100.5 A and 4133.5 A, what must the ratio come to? 0.98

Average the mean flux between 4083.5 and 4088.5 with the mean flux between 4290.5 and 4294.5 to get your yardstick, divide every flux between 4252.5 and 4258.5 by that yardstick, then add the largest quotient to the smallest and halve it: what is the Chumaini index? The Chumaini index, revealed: 1.07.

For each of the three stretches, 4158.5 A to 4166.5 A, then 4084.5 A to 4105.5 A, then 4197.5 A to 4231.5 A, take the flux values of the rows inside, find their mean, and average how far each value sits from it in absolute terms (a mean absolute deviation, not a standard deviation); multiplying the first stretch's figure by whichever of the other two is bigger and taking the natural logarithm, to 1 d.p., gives 0.2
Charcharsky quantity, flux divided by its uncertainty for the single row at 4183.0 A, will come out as 10.2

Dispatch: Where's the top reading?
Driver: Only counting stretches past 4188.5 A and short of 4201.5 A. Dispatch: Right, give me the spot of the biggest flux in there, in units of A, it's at 4189.0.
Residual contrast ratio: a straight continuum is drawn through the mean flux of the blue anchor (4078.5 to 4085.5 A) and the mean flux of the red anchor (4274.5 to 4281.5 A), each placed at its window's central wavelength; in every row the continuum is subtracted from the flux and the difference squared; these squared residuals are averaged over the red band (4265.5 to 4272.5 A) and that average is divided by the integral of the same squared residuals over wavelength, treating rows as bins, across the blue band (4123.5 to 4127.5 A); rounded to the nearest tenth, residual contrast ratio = 0.5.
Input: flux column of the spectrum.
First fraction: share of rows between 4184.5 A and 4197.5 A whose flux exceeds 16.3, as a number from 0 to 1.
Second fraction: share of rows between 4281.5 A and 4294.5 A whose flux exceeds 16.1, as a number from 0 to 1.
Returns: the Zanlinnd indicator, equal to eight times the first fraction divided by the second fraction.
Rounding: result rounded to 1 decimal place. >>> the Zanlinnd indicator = 5.6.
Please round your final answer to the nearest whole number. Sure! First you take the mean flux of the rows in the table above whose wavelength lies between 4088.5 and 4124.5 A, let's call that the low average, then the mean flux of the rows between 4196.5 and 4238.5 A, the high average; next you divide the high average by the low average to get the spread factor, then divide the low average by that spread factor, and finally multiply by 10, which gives 158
